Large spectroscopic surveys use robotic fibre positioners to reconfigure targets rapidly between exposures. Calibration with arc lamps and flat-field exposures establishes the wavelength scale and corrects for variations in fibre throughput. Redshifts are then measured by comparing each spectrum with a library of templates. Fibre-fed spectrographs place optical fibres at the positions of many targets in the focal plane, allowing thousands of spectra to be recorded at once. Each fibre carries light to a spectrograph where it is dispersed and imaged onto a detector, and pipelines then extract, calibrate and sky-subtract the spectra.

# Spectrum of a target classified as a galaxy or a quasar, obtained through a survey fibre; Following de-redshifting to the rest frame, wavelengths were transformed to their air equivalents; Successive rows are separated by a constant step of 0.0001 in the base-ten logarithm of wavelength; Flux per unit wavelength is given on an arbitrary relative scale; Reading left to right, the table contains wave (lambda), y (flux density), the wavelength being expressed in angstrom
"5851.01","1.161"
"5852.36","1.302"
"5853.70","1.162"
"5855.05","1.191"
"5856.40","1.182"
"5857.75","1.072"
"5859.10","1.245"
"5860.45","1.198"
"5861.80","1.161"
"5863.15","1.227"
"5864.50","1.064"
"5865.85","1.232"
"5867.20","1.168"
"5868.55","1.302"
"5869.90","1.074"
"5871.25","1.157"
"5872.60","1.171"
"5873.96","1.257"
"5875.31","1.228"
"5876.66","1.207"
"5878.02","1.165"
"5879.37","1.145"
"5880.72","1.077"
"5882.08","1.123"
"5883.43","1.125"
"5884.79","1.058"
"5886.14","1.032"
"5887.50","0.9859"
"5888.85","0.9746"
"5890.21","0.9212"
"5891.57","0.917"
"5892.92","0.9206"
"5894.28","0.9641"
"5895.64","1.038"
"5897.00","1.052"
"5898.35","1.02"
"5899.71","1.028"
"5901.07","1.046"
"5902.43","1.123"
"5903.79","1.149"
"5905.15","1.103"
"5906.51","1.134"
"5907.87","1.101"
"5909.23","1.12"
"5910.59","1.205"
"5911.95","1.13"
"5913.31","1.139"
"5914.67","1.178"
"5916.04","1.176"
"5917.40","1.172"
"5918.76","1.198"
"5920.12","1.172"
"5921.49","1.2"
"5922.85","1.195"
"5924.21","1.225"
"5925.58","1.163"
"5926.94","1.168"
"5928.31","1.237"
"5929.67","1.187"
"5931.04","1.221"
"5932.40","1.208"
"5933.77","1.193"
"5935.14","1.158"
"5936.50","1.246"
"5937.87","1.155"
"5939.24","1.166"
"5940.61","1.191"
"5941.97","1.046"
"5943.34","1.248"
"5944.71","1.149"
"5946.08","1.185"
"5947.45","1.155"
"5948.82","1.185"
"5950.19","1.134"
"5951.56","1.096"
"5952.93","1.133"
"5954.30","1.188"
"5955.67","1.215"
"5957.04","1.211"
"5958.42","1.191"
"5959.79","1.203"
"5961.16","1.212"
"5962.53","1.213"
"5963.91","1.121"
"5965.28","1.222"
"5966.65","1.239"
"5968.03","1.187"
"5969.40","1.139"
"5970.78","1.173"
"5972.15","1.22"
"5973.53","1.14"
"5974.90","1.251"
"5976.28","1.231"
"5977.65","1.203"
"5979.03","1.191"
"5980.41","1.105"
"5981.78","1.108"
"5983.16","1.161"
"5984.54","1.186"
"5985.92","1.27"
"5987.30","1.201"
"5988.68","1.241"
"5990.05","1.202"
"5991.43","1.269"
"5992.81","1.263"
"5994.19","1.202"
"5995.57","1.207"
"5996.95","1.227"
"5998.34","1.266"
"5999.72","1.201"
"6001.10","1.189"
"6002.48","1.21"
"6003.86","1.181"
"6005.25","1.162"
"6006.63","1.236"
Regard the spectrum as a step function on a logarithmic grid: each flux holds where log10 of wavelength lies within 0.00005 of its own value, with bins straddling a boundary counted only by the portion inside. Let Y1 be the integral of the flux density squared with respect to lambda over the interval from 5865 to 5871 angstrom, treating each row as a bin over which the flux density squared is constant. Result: 8.5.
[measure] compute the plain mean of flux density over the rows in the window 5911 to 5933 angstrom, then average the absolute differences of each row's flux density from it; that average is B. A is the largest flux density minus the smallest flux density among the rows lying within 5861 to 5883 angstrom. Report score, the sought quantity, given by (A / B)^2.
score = 104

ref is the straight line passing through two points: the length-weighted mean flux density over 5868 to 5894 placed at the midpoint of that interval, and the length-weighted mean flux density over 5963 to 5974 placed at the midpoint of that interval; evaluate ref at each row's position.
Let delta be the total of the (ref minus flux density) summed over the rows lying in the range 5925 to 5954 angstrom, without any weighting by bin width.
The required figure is -0.4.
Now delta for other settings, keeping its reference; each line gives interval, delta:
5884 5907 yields 1.4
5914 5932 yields -0.7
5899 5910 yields 0.1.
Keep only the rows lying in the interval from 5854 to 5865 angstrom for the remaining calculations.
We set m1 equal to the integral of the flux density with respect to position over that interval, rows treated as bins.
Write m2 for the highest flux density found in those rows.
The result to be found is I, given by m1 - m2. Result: 11.6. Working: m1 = 12.85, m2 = 1.245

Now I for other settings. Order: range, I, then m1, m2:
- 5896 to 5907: 10.7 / 11.88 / 1.149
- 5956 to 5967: 12.0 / 13.21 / 1.239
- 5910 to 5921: 11.7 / 12.88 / 1.205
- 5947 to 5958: 11.6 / 12.82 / 1.215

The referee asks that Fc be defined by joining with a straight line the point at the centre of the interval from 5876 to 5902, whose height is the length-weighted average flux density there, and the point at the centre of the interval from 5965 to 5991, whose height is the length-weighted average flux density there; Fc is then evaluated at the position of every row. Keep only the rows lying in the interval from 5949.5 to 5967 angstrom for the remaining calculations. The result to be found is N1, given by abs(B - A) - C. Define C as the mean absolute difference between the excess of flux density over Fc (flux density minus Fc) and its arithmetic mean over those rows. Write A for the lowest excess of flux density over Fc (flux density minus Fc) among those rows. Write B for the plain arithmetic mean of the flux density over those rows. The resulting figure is 1.20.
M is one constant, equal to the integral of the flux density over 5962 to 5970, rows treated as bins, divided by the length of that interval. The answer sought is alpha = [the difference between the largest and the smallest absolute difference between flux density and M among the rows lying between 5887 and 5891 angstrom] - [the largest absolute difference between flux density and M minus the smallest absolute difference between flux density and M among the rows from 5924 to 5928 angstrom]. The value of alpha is 0.04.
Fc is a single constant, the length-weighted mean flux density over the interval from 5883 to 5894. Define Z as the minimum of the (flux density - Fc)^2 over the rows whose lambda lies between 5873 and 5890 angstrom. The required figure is 0.000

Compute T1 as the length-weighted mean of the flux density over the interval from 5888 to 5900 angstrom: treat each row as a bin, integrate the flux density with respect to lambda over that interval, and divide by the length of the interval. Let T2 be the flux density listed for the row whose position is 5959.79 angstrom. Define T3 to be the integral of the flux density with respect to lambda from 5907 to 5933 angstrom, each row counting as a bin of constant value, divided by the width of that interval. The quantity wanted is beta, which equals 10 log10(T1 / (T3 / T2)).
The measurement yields 0.0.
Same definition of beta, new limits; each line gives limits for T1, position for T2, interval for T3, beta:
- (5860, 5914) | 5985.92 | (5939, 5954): 0.9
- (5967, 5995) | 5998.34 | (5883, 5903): 1.8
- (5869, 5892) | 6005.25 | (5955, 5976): 0.3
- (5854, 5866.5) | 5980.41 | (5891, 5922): 0.7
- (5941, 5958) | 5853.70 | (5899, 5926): 0.7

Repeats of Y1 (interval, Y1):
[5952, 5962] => 14.2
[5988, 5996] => 12.2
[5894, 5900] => 6.3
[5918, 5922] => 5.7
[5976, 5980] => 5.8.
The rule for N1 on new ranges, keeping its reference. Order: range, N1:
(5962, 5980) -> 1.21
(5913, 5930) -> 1.11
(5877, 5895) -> 1.08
